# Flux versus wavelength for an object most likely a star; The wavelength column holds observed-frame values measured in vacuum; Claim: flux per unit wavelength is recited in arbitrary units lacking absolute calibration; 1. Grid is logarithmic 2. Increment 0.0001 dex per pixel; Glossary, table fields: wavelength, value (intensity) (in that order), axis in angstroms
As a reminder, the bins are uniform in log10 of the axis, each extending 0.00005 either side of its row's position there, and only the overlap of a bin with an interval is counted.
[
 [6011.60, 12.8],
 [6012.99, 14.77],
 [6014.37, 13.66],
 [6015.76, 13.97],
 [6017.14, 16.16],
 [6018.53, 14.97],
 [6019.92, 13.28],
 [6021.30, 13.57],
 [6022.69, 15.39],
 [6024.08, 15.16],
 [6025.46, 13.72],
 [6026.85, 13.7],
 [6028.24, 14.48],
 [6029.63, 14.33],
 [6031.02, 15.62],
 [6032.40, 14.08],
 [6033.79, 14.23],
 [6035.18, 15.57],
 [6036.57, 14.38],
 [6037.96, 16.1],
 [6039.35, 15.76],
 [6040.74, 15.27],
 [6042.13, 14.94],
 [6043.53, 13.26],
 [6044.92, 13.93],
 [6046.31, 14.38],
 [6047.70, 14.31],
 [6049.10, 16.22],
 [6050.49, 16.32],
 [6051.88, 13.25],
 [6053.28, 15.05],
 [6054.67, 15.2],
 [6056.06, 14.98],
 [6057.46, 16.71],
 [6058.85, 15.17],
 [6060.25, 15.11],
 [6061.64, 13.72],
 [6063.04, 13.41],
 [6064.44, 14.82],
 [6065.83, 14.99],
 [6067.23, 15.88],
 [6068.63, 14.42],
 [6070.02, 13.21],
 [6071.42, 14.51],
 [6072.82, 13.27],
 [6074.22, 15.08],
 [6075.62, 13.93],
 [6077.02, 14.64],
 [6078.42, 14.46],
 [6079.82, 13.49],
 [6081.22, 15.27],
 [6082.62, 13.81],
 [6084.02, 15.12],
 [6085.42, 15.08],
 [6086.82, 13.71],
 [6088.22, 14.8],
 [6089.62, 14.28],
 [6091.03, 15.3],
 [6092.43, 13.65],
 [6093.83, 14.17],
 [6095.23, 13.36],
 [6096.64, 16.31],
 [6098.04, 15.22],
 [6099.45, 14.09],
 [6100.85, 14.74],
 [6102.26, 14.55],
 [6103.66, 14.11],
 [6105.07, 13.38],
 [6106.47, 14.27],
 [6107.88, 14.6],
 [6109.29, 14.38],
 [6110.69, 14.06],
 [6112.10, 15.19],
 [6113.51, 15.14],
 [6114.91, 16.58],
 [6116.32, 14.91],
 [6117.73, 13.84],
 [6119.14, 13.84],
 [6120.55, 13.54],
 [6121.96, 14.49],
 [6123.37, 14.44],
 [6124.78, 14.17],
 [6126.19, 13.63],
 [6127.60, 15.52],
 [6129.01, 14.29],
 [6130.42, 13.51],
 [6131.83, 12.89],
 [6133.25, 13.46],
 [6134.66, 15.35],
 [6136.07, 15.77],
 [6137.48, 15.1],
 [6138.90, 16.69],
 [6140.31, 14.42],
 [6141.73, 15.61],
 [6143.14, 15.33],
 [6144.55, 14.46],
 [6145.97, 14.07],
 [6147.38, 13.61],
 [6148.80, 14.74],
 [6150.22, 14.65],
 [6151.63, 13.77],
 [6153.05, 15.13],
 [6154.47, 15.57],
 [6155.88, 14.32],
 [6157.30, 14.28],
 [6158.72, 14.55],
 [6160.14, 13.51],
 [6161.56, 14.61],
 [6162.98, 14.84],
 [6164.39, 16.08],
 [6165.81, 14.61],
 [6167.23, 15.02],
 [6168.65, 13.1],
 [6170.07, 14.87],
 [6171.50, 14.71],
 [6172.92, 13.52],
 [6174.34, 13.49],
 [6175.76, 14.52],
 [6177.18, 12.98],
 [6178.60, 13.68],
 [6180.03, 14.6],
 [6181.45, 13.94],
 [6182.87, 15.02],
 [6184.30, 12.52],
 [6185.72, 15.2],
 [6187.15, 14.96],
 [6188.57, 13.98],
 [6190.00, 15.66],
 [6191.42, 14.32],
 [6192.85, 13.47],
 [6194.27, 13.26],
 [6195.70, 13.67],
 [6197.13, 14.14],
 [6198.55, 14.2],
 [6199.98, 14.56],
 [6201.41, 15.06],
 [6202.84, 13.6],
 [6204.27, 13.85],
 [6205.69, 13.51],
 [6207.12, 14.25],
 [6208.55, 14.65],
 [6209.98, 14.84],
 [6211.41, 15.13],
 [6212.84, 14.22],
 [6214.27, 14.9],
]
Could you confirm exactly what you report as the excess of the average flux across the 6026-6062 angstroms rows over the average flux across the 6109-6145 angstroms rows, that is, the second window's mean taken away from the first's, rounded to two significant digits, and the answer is 0.21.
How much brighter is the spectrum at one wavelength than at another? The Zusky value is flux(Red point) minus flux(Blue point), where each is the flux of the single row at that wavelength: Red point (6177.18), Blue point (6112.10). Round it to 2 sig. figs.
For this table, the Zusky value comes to -2.2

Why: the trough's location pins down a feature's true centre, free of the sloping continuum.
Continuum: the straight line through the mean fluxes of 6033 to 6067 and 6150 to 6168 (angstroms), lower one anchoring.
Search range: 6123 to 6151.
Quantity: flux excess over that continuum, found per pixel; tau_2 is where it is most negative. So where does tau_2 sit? 6131.83 angstroms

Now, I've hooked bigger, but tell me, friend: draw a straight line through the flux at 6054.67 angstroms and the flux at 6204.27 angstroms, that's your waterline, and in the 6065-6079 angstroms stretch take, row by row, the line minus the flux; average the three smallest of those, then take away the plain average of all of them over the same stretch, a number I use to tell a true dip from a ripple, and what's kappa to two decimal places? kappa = -0.85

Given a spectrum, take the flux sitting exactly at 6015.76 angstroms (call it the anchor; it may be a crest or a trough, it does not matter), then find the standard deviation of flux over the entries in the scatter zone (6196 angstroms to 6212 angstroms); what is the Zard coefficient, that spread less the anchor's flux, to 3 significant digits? -13.4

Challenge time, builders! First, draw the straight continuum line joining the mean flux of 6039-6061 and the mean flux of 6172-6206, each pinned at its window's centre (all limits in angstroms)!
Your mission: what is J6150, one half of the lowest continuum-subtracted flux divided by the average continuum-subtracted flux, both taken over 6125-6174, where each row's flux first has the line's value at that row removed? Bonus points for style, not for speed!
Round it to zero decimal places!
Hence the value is -3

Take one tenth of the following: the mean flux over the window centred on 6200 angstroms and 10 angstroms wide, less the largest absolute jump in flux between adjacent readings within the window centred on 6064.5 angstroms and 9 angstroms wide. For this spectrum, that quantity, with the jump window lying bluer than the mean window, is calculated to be 1.27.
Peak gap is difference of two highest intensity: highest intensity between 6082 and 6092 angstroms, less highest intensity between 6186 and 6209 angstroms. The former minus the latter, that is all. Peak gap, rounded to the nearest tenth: -0.4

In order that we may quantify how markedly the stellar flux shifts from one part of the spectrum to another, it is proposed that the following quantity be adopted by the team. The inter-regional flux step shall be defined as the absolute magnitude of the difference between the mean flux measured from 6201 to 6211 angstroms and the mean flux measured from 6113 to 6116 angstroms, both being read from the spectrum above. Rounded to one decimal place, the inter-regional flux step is 1.6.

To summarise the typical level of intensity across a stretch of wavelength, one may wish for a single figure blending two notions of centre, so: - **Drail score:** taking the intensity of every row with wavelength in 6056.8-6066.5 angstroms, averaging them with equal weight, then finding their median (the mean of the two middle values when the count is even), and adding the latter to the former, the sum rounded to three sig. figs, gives 29.8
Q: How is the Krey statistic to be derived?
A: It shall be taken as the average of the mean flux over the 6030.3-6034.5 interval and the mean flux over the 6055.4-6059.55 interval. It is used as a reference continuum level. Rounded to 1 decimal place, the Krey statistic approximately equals 15.1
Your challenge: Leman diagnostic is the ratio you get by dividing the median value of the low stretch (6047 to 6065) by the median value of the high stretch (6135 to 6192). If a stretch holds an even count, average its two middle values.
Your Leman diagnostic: 1.03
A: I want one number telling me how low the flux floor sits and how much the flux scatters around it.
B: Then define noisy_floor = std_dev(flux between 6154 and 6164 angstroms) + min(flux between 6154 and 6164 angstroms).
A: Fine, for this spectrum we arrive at 14.1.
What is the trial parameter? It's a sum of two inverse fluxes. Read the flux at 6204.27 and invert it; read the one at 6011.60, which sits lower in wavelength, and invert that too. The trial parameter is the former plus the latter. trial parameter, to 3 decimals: 0.150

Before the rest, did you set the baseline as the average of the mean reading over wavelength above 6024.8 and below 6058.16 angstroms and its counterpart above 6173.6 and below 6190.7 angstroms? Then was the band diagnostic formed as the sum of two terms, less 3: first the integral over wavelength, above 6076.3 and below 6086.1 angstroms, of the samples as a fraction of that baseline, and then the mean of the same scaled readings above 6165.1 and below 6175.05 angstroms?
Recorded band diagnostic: 7.80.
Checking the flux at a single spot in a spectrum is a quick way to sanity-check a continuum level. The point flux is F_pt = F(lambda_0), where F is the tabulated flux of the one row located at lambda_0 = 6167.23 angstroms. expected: 15.02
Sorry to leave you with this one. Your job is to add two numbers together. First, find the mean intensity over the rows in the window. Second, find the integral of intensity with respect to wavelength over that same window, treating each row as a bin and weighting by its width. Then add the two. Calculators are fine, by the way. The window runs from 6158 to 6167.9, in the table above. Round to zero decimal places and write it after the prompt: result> 161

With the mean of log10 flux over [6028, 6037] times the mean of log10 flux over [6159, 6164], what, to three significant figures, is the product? 1.35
